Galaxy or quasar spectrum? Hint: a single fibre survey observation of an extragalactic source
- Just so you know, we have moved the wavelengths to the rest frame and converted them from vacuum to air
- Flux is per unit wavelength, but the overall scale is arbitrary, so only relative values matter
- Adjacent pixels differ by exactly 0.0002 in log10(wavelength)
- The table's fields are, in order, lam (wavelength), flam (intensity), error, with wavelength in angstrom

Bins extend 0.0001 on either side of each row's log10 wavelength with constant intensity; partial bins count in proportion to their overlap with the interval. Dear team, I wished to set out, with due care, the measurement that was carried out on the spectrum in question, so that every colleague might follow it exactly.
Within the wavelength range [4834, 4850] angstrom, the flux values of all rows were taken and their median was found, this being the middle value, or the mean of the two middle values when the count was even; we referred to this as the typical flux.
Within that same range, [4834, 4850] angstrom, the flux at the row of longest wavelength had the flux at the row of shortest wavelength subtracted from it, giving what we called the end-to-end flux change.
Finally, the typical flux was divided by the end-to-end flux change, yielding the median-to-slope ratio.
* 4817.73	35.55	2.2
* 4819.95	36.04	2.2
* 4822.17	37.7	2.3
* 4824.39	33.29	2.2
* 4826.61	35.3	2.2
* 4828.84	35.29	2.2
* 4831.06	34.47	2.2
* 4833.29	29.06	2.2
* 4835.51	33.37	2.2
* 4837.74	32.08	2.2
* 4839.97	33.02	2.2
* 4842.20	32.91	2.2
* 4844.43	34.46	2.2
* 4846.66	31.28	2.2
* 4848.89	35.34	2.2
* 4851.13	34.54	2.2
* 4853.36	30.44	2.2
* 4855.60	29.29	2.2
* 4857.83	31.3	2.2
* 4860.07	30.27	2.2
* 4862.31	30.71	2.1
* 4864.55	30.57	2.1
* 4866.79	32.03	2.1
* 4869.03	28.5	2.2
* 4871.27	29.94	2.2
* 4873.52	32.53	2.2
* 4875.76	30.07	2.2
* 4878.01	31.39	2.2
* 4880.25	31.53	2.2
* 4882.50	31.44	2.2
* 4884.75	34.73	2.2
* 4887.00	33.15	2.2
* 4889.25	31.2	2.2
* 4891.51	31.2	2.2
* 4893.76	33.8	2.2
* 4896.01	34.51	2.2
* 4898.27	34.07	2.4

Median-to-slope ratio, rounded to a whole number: 17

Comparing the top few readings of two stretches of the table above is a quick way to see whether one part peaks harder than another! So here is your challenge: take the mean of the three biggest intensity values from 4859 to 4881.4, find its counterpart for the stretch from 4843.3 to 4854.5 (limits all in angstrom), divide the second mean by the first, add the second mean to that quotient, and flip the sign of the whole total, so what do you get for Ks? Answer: -35.9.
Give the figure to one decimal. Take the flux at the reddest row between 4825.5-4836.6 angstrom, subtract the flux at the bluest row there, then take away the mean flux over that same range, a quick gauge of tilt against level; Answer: -35.4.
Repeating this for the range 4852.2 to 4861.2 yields -30.5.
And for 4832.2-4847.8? -30.1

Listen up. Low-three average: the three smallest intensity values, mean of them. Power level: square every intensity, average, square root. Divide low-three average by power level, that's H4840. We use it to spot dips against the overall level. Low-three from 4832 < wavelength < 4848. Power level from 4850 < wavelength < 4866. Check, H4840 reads 0.99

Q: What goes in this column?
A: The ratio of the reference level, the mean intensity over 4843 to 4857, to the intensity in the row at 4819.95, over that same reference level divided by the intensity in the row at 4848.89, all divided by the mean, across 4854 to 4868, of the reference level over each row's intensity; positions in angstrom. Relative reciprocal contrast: 0.92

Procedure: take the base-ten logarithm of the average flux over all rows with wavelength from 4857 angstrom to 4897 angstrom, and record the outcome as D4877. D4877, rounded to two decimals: 1.50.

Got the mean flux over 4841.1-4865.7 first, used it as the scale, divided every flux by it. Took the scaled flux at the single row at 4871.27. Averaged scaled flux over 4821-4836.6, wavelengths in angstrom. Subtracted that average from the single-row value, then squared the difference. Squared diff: 0.017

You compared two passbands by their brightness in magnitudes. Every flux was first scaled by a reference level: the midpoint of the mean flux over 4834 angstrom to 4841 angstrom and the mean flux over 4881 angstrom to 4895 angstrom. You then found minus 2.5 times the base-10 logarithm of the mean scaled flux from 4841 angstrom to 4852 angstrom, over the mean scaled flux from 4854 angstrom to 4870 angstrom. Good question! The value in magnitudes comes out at -0.11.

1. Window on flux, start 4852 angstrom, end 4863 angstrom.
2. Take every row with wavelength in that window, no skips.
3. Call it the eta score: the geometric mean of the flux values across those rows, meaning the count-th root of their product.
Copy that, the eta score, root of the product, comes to 30.4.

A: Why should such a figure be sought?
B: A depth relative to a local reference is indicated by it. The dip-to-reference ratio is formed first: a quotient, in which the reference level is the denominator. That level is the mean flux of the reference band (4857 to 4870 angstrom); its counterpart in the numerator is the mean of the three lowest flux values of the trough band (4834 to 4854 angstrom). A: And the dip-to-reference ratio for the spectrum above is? 1.02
